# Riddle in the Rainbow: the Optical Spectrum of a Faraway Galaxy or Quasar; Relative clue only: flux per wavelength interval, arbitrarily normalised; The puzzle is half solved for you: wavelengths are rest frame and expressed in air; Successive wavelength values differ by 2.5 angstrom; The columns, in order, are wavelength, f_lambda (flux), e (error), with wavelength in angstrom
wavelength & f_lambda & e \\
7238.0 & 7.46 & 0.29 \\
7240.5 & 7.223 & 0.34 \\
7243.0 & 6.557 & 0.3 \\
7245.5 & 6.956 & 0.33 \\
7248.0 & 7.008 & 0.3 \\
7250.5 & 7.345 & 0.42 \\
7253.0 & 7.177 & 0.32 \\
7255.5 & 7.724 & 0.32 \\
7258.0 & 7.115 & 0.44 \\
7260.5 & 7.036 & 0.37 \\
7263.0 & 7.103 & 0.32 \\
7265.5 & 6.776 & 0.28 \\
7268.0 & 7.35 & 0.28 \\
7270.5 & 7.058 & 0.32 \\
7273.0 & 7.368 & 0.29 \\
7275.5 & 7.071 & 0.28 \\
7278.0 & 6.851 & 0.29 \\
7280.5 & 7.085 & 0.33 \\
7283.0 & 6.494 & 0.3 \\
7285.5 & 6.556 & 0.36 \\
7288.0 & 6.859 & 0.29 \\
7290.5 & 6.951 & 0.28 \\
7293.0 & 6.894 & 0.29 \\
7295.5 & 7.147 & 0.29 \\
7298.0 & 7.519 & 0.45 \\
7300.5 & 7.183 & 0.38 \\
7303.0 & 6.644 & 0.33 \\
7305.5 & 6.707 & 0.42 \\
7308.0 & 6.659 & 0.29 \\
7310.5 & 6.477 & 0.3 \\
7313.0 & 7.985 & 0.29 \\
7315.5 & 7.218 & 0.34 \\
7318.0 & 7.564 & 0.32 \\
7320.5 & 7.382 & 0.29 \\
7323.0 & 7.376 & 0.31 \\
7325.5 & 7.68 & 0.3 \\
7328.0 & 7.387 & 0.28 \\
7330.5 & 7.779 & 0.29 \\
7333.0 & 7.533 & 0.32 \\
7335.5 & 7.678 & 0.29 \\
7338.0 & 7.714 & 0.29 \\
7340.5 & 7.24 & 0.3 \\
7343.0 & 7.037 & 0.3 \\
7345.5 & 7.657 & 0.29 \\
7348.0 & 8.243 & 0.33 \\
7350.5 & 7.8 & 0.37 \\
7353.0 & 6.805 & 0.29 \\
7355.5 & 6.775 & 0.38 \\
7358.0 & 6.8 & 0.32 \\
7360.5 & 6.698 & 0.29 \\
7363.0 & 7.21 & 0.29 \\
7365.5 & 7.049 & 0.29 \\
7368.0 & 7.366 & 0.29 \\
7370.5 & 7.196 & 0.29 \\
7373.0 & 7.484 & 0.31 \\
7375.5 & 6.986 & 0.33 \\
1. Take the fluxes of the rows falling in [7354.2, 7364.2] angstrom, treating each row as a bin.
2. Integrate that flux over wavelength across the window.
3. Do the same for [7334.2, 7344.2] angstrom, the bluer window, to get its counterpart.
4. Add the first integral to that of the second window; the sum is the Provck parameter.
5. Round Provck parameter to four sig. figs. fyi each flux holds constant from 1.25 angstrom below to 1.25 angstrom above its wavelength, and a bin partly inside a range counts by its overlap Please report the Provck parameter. 142.9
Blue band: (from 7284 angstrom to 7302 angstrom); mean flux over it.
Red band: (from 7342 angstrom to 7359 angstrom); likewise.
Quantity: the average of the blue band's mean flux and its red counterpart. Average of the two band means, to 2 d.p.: 7.16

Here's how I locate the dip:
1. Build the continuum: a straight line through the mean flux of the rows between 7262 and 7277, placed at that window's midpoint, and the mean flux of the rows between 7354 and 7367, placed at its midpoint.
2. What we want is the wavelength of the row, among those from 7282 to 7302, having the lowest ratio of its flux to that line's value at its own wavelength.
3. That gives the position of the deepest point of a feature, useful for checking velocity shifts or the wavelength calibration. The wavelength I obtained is 7283.0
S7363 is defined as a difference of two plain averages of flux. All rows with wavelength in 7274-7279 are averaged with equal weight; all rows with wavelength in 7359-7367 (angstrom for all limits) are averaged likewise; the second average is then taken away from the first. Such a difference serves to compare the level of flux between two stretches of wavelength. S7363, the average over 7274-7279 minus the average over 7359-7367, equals 0.0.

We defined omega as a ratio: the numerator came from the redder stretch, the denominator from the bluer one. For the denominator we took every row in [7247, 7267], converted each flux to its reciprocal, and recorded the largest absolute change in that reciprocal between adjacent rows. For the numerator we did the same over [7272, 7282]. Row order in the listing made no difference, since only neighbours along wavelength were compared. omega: 0.51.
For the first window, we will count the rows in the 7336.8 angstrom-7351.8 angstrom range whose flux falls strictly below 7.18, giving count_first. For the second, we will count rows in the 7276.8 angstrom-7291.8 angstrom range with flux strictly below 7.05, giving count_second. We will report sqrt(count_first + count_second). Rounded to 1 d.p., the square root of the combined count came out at 2.4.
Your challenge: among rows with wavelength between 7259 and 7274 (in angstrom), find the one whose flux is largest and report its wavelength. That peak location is 7273.0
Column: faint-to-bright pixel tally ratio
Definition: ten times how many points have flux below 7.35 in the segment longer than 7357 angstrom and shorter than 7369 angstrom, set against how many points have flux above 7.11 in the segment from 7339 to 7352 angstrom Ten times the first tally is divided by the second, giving 10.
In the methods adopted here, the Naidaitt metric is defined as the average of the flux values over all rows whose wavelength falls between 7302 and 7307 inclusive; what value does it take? 6.68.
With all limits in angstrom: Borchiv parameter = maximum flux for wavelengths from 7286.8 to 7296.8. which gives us 7.147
